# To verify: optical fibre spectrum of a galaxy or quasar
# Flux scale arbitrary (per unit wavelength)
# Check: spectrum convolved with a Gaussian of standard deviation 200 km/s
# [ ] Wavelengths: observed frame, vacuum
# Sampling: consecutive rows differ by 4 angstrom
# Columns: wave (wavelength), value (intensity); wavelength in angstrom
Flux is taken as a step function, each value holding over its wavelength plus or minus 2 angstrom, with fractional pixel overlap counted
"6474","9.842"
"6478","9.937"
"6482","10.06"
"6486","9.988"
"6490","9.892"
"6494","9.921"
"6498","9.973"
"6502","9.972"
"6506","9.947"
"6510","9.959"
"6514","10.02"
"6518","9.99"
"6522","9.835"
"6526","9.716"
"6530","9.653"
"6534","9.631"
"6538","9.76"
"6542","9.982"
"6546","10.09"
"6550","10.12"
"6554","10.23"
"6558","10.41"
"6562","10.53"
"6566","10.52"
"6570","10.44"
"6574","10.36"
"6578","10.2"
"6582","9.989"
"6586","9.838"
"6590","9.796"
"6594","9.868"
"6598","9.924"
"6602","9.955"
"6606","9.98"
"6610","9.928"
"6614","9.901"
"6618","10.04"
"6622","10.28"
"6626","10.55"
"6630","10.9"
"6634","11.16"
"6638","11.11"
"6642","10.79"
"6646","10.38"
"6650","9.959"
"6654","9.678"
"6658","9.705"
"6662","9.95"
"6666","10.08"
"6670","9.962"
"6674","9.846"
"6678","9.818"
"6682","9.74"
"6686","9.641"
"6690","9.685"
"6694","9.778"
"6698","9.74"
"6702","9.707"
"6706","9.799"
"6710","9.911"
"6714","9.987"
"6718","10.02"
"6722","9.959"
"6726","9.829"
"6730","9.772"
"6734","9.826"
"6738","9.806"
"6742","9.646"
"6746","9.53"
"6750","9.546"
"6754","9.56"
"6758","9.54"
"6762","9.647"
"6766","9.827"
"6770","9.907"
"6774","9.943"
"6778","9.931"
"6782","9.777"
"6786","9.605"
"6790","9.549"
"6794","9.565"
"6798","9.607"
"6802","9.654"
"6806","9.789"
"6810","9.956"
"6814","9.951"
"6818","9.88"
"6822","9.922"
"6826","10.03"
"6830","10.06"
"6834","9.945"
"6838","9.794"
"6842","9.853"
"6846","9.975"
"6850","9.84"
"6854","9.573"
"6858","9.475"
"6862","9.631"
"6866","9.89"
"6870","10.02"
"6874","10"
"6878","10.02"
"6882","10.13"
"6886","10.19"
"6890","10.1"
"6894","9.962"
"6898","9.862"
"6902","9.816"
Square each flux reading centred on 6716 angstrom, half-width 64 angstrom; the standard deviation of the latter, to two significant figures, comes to 2.9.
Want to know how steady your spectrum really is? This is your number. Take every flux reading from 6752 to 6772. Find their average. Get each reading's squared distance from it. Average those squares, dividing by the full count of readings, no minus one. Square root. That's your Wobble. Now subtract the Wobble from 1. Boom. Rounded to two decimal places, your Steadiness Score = 0.85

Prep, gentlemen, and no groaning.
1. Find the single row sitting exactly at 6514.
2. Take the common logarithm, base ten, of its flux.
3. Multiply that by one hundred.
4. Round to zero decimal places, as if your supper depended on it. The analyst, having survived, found 100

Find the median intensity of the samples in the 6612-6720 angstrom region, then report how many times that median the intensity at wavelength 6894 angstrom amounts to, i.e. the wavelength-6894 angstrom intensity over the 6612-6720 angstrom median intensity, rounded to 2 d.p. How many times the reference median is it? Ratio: 1.00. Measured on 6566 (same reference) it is 1.06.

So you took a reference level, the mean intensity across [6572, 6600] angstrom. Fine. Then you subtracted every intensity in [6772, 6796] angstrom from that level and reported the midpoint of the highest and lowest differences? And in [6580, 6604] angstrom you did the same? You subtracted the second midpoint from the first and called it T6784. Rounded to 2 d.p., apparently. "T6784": 0.15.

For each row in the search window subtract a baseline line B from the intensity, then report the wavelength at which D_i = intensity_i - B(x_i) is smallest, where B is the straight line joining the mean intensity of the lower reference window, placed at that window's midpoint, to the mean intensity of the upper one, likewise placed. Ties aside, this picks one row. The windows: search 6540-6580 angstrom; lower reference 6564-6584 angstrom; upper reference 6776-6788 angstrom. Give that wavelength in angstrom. 6542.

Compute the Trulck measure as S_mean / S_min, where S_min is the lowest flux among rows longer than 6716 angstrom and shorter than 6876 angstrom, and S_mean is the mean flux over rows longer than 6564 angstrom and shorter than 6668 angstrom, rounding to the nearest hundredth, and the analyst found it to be 1.08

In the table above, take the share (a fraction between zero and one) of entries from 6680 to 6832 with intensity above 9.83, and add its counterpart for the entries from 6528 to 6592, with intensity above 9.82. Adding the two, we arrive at 1.09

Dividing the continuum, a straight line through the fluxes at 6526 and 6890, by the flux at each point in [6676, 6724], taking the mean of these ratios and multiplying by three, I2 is 3.03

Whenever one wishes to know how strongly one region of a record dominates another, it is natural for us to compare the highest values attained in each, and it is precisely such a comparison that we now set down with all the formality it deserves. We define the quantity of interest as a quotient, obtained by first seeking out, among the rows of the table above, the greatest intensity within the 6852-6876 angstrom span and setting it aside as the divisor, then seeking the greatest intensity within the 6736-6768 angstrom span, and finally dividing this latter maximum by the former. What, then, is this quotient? 0.98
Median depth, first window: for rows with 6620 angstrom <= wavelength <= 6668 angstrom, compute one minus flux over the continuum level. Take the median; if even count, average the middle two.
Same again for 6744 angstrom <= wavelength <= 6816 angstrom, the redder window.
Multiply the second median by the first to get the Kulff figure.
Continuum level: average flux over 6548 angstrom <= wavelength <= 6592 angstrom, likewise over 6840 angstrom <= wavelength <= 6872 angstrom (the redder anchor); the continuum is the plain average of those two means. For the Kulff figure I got -0.0012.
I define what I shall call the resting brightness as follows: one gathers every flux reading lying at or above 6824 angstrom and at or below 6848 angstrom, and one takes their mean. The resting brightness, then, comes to 9.9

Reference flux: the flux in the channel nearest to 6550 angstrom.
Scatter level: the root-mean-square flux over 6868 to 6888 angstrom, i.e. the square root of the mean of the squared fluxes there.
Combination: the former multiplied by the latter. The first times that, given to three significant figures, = 102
